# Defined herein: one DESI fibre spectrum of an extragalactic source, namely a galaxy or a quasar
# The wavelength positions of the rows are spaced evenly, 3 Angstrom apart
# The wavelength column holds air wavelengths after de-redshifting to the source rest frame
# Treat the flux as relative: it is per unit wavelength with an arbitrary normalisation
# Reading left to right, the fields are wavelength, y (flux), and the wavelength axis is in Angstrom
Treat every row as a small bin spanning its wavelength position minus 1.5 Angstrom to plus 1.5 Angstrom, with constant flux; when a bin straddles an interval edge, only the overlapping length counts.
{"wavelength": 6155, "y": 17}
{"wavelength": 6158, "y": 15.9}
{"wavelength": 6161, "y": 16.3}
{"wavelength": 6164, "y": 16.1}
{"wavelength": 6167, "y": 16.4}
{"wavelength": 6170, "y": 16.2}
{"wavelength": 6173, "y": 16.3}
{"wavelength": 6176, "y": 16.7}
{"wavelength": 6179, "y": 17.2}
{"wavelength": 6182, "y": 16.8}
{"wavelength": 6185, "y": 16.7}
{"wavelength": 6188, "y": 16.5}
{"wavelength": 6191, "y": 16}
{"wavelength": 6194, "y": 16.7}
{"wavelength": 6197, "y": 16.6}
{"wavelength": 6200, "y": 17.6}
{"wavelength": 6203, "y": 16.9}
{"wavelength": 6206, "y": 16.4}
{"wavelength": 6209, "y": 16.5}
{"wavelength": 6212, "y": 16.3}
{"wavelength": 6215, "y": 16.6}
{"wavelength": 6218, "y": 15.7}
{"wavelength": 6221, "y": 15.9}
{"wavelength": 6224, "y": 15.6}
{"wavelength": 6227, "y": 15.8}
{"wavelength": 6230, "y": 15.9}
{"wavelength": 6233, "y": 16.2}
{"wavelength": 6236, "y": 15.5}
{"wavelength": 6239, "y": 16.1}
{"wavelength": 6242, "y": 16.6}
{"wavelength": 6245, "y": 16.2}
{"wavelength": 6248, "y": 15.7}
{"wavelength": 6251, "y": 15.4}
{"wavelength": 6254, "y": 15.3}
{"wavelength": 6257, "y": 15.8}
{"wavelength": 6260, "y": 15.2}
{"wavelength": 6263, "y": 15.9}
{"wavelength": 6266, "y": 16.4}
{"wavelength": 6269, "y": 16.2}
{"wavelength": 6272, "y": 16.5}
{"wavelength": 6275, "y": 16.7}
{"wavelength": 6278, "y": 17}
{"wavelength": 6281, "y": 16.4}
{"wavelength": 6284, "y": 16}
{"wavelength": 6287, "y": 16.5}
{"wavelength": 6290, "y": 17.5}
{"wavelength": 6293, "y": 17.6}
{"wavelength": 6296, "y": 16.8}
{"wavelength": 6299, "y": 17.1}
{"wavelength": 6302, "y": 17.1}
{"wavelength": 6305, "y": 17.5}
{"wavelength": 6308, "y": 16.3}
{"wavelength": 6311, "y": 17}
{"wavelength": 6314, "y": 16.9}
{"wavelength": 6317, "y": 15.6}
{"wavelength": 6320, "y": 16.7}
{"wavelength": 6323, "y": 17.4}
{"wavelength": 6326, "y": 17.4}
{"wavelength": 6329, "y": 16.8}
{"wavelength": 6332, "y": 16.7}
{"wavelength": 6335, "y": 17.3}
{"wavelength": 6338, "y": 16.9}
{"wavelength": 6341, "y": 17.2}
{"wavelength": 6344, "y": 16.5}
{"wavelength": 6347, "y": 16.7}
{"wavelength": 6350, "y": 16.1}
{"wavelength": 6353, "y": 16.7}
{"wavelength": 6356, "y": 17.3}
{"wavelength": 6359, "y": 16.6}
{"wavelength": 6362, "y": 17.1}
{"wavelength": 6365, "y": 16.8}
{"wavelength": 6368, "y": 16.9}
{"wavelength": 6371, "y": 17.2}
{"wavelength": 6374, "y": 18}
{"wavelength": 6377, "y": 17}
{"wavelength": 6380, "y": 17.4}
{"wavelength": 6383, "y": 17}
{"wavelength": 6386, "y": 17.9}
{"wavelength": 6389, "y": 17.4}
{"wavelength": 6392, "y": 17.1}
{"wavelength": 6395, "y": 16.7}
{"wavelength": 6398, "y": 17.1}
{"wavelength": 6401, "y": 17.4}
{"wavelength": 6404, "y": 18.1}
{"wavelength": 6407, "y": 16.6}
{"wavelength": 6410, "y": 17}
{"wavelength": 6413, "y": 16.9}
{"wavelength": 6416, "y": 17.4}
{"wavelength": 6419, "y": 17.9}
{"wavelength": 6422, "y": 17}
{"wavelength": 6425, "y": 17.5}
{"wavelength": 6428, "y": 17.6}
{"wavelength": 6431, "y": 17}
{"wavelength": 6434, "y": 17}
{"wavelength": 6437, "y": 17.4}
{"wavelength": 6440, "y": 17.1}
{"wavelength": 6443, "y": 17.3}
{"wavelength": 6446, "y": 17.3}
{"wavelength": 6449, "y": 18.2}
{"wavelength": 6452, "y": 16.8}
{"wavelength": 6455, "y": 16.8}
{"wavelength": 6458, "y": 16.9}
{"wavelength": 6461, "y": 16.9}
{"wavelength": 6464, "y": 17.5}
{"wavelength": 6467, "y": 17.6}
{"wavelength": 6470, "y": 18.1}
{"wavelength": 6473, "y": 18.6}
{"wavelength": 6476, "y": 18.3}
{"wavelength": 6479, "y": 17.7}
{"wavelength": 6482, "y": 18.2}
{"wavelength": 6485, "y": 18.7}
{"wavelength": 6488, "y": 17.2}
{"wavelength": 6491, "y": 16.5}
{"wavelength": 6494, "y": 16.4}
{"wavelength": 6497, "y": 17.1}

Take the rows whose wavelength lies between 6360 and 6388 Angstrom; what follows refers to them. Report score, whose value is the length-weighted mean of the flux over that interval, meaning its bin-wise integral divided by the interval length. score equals 17.2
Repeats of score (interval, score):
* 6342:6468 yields 17.2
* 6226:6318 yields 16.4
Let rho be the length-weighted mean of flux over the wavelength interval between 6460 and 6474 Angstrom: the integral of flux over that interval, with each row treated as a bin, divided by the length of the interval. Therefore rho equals 17.7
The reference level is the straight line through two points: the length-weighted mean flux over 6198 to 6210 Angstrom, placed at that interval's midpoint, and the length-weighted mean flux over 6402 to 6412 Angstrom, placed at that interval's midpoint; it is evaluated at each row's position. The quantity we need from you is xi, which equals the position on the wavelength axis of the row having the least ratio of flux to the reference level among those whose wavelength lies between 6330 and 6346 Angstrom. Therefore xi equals 6344 Angstrom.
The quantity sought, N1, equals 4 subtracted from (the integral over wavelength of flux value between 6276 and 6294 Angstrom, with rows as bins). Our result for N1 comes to 299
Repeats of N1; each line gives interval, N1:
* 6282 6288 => 93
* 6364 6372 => 132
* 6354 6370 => 267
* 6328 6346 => 300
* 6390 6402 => 201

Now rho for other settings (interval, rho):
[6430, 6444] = 17.2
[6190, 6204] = 16.8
